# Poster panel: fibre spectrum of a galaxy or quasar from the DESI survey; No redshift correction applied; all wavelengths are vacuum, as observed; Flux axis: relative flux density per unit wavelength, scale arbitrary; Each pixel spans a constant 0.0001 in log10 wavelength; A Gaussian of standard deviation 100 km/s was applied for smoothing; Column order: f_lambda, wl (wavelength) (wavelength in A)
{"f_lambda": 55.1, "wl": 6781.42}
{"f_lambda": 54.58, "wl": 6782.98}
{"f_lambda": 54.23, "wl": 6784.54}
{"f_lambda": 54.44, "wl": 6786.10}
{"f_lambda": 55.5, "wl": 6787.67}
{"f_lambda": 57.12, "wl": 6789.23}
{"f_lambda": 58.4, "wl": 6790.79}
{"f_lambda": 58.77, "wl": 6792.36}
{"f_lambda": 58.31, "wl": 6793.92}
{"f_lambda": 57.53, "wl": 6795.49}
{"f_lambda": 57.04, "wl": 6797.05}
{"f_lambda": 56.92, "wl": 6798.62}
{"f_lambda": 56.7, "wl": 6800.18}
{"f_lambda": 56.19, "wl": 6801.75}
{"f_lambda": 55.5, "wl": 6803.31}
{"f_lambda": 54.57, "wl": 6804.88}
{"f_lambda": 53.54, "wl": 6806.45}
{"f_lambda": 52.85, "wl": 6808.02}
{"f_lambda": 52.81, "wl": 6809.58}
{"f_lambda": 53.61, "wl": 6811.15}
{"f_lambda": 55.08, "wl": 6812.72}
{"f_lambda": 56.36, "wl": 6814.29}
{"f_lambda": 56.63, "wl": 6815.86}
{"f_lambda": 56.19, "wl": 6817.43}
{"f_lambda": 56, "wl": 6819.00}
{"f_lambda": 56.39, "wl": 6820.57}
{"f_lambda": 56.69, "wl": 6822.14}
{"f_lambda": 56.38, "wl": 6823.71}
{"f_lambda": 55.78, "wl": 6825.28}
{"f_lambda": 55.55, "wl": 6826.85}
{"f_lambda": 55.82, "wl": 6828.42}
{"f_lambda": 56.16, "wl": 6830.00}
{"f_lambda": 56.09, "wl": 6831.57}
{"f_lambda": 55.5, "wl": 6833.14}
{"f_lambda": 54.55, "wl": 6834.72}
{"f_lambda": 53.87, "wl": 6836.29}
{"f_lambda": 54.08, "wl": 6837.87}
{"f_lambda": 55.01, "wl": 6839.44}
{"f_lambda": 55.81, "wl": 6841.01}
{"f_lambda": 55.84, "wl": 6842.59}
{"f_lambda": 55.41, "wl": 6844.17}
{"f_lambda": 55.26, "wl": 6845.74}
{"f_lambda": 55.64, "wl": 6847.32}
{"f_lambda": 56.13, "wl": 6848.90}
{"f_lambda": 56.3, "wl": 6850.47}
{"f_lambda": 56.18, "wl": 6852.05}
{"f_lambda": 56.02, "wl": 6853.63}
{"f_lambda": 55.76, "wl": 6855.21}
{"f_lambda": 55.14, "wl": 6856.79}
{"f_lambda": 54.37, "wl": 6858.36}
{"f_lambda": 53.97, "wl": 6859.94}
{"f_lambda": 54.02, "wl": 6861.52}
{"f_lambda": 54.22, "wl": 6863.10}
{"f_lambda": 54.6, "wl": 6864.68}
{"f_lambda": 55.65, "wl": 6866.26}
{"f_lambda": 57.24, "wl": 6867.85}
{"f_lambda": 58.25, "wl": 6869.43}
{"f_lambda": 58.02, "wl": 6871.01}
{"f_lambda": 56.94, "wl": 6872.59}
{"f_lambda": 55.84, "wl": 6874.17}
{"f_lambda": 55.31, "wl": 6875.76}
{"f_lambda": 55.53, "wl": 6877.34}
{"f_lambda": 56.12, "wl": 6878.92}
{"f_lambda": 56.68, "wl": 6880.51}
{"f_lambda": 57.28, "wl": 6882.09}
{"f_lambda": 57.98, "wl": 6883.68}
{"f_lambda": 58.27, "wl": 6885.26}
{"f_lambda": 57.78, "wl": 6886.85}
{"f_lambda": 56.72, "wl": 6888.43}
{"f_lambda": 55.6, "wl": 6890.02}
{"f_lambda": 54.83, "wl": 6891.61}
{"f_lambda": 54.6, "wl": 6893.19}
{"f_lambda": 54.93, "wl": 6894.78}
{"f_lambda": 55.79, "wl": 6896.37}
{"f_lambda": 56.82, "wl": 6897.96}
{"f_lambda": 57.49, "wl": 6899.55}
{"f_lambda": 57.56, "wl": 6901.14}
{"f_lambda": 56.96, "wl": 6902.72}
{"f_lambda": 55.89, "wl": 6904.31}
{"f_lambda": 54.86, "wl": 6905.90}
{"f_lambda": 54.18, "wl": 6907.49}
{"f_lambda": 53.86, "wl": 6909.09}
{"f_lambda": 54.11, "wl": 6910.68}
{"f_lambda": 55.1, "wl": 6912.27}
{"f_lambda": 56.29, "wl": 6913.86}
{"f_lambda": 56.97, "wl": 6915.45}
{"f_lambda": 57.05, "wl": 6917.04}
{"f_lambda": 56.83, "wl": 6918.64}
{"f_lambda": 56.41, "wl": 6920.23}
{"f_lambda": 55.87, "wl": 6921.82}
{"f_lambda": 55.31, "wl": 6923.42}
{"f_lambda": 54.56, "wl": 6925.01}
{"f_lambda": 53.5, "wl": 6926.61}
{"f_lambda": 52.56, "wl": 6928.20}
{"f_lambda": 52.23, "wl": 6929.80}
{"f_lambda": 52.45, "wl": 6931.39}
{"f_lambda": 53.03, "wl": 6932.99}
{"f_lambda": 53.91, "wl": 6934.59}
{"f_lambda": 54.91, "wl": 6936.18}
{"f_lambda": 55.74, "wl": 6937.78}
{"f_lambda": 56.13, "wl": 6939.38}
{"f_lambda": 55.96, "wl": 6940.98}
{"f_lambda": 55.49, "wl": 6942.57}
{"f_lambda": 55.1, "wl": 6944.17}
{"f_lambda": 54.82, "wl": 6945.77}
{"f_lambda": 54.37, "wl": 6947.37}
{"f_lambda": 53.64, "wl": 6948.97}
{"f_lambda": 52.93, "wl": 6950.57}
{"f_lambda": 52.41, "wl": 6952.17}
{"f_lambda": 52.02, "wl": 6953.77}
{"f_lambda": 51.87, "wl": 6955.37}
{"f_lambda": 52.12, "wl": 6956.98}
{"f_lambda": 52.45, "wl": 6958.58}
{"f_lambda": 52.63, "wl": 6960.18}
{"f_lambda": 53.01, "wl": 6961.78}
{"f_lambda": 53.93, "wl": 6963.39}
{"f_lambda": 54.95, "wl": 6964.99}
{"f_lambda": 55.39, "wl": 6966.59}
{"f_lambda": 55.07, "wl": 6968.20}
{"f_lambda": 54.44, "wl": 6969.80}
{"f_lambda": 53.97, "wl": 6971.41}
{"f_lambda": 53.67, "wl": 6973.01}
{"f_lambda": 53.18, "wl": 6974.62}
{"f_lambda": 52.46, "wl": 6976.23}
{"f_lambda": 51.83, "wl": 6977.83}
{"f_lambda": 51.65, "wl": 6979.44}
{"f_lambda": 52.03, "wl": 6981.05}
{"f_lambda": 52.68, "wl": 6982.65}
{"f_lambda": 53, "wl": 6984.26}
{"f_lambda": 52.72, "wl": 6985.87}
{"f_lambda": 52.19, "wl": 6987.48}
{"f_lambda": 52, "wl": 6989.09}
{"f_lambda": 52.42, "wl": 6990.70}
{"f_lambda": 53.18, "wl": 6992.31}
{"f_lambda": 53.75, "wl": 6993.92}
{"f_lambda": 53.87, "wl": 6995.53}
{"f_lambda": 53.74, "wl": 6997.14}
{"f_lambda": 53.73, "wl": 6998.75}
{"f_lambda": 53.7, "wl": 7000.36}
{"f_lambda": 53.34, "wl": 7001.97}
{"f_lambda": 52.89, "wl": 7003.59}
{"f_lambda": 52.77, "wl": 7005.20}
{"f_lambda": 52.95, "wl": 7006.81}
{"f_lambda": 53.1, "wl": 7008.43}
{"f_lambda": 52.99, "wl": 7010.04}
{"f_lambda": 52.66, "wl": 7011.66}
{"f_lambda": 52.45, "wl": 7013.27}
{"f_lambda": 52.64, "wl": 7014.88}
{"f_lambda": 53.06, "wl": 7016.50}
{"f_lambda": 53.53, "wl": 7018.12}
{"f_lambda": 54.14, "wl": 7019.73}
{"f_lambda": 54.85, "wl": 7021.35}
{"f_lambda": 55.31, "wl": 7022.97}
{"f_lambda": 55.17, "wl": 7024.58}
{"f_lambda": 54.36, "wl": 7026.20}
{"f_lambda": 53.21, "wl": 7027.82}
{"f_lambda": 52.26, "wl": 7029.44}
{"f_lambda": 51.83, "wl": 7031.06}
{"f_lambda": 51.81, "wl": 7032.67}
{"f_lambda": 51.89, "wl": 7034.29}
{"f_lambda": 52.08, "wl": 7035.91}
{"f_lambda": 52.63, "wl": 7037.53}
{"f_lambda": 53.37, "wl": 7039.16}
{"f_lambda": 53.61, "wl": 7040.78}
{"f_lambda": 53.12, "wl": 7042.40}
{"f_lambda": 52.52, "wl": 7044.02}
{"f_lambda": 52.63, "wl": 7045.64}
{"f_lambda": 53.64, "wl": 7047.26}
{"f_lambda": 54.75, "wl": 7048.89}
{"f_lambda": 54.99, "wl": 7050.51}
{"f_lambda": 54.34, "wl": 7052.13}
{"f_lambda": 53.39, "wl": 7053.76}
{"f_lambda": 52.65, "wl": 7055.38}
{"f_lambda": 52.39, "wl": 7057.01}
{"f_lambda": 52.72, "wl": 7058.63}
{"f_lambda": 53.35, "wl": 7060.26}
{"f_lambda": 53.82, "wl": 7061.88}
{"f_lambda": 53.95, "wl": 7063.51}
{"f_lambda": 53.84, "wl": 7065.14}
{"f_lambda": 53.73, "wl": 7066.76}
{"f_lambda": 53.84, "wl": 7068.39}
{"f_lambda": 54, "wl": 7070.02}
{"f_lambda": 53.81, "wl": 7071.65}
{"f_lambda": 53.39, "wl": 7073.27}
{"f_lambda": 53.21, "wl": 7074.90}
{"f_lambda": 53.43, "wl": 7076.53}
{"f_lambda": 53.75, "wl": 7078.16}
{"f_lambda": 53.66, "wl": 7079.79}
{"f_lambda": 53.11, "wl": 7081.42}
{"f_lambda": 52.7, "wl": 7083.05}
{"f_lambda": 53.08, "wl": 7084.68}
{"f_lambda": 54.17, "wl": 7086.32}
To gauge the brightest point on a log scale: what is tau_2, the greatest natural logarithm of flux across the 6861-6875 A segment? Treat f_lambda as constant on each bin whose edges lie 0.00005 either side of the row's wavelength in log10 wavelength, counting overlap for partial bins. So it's 4.06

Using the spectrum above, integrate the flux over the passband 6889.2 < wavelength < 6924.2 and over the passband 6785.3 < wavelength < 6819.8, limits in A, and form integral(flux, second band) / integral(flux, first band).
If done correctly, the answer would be 0.99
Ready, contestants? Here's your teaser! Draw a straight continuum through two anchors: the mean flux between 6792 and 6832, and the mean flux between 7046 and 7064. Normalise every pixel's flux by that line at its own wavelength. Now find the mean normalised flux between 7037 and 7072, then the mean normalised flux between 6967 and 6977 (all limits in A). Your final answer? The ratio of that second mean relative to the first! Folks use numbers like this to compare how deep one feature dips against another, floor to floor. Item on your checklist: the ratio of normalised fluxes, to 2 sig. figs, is 0.99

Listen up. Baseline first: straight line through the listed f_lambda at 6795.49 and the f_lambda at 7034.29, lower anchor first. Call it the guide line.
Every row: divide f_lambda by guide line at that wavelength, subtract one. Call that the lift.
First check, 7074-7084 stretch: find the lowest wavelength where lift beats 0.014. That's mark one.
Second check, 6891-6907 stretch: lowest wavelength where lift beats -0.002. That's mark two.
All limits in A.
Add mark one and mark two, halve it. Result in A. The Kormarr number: 6985.6 A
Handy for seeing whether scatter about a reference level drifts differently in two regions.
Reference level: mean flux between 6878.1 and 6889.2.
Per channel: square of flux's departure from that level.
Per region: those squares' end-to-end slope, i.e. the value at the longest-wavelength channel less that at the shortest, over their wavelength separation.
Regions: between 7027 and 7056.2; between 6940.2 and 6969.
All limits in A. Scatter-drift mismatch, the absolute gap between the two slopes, 0.1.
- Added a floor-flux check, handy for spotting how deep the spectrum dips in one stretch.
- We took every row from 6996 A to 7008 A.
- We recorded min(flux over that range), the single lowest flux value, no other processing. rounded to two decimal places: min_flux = 52.77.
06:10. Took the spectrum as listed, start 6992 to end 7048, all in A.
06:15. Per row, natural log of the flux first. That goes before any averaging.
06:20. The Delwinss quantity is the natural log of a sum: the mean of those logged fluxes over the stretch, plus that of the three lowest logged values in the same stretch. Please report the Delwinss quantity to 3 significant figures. 2.07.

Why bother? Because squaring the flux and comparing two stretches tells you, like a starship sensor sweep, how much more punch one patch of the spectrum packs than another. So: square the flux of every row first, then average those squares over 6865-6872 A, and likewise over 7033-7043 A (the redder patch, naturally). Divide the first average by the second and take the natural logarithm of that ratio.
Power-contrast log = 0.16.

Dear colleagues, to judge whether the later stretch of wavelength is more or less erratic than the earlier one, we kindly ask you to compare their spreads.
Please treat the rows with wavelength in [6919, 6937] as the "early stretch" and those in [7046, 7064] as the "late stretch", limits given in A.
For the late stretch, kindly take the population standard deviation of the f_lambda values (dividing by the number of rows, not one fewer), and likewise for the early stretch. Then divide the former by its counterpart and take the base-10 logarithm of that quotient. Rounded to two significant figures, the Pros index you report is -0.23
